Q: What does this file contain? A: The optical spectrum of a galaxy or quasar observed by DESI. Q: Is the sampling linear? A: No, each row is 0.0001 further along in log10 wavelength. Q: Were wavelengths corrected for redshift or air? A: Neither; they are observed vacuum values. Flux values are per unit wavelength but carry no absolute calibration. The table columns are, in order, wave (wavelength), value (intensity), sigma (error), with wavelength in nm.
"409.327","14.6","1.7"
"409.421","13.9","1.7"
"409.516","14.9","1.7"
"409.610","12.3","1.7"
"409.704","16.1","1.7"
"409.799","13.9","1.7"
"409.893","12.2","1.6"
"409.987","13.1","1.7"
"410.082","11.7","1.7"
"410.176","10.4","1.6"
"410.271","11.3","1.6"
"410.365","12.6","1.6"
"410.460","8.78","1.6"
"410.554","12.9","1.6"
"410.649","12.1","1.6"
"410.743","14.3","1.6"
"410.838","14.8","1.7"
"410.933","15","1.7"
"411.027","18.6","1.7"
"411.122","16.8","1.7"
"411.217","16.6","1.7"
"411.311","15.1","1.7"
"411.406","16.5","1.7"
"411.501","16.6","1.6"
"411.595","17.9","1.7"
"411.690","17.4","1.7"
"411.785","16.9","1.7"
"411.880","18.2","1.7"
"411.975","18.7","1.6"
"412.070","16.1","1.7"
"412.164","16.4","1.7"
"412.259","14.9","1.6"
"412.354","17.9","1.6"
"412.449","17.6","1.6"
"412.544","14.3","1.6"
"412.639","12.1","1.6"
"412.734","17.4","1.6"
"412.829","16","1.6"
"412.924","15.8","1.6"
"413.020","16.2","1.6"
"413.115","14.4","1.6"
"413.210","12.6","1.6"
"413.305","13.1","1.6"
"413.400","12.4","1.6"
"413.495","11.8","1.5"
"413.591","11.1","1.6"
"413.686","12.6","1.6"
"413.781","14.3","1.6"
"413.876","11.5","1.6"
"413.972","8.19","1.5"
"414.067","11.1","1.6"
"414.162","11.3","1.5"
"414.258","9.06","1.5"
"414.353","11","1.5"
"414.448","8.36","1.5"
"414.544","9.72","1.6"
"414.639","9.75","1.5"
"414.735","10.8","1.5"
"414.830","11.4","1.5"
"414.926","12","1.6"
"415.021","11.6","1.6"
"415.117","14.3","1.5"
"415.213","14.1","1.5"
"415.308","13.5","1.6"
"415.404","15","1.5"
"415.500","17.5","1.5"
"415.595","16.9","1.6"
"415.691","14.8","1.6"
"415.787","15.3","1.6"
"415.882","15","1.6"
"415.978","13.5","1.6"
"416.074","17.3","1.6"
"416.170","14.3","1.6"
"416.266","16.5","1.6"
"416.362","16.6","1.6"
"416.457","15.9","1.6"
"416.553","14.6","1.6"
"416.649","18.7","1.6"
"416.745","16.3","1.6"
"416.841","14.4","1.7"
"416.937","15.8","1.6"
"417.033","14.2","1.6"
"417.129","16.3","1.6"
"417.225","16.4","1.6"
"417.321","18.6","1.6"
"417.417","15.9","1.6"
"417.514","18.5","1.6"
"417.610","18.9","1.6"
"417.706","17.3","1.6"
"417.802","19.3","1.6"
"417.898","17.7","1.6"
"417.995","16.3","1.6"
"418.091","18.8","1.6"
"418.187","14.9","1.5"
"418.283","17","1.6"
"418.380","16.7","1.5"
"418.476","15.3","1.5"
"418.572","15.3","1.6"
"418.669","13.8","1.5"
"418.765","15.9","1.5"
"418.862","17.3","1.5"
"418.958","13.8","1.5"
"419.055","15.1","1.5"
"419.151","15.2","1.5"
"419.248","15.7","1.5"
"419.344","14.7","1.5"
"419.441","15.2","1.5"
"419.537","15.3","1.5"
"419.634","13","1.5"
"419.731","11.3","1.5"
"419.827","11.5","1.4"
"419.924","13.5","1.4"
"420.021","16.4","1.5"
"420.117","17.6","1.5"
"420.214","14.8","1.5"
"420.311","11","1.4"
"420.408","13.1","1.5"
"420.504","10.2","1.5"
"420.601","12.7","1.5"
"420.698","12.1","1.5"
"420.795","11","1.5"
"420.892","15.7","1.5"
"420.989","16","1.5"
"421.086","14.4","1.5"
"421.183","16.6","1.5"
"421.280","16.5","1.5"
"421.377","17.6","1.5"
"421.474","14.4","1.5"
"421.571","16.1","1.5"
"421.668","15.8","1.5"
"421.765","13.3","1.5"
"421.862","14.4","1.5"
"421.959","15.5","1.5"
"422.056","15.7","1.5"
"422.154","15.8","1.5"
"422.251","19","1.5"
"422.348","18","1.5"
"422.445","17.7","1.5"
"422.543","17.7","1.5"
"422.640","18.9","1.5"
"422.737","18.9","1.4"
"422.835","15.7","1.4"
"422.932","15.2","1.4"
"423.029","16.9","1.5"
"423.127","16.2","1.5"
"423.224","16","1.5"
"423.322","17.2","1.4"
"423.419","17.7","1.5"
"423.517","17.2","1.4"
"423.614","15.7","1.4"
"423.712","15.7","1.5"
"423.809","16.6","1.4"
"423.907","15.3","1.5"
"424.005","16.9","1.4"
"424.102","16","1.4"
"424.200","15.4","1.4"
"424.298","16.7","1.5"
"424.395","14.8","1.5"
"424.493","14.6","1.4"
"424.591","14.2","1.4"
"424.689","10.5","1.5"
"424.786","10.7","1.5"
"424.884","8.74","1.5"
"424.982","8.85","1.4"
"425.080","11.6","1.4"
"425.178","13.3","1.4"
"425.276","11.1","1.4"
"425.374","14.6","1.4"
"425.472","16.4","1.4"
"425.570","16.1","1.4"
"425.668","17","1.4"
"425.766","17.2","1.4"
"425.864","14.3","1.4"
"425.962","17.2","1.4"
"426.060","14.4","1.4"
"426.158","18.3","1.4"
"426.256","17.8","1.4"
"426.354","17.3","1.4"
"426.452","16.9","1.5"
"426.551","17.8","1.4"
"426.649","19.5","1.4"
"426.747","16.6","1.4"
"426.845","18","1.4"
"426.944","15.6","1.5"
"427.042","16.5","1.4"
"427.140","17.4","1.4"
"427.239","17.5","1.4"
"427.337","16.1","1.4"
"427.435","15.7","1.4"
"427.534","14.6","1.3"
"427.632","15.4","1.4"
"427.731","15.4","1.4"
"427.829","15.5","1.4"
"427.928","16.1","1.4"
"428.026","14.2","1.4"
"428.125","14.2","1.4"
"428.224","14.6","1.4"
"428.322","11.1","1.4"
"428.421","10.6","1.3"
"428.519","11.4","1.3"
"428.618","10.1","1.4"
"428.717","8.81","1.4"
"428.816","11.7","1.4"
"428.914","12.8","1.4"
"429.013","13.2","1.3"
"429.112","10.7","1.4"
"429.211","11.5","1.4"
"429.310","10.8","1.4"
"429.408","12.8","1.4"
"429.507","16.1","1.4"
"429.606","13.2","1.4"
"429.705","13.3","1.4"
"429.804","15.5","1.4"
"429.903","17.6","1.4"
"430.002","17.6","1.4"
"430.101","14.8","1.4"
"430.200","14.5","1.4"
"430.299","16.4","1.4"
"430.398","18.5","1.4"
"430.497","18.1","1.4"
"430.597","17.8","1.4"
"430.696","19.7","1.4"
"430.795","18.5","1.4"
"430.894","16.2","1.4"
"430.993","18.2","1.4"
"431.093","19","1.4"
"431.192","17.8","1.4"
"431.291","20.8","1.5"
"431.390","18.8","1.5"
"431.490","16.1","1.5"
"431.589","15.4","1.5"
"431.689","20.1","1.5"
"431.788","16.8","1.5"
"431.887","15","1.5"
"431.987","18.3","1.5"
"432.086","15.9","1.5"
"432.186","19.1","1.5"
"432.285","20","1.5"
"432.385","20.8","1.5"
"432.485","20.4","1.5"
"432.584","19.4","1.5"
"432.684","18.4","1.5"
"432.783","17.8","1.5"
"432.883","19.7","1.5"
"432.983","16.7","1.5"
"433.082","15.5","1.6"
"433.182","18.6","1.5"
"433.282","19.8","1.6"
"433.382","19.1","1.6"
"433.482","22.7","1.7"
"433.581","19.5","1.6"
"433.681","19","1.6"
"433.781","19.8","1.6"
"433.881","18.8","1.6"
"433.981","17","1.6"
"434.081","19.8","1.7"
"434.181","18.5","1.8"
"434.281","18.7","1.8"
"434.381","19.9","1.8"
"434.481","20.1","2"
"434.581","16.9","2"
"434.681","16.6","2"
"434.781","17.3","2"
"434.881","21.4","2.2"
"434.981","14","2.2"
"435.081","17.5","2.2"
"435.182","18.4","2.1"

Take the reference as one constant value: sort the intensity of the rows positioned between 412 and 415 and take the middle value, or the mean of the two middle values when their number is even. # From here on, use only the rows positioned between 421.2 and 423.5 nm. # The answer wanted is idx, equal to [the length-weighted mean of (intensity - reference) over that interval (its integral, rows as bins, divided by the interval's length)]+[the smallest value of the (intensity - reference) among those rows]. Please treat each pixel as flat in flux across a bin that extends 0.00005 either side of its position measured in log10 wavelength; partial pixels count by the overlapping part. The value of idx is 5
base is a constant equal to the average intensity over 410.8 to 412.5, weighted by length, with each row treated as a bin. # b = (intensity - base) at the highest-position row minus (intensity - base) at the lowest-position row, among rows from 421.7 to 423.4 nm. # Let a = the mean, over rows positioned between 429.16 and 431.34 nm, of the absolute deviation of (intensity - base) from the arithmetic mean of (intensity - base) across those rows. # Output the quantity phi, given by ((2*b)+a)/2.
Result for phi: 5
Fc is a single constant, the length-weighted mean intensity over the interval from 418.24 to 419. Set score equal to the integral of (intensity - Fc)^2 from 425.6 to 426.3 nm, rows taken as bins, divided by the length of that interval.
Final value 3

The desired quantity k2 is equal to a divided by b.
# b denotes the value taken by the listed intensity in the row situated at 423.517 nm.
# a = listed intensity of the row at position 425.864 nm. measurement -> 0.83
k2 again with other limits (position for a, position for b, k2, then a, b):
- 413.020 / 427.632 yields 1.05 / 16.2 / 15.4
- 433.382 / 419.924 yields 1.41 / 19.1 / 13.5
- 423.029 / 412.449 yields 0.96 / 16.9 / 17.6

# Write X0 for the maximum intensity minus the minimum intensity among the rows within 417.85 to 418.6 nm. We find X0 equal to 3.9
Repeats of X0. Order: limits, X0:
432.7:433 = 3.0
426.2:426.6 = 0.9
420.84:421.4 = 3.2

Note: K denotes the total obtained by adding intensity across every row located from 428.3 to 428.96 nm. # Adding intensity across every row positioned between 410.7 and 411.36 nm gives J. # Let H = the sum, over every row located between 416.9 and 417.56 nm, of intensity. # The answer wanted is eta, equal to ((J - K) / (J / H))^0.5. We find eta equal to 6.0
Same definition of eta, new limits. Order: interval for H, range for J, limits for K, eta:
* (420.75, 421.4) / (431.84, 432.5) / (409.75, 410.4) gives 6.1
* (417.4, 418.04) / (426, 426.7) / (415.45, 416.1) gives 3.4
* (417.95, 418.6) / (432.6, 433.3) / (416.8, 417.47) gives 3.7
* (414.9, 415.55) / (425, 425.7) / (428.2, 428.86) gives 4.6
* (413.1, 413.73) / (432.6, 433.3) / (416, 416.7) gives 3.0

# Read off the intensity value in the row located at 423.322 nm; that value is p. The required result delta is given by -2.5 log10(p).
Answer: -3.09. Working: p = 17.2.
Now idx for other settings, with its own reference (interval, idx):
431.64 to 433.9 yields 9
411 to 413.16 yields 4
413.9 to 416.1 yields -4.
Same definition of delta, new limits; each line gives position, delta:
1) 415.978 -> -2.83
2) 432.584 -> -3.22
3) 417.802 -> -3.21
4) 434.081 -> -3.24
